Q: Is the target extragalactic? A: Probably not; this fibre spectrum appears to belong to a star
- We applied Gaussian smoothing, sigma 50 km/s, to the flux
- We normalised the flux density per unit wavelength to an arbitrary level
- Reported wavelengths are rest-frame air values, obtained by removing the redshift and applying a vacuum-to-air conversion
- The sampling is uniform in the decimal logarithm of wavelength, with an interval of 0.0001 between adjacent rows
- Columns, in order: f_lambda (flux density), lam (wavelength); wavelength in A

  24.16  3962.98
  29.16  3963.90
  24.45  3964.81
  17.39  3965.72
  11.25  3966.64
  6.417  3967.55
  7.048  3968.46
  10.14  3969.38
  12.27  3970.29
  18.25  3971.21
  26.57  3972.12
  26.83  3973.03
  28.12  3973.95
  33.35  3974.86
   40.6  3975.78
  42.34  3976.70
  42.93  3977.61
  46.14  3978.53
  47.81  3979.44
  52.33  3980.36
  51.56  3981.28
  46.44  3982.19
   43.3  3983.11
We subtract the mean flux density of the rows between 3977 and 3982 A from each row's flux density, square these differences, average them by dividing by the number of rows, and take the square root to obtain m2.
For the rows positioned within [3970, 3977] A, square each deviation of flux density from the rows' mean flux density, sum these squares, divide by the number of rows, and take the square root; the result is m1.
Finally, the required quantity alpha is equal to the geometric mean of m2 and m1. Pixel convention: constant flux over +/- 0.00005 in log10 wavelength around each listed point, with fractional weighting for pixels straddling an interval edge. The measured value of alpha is 5.8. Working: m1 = 9.6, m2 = 3.5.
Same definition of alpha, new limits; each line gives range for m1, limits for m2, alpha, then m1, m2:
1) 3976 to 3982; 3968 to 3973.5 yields 5.4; 3.8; 7.7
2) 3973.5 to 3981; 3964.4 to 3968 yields 7.0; 7.3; 6.8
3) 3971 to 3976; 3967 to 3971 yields 4.0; 6.8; 2.4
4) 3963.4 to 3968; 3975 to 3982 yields 5.9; 8.3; 4.2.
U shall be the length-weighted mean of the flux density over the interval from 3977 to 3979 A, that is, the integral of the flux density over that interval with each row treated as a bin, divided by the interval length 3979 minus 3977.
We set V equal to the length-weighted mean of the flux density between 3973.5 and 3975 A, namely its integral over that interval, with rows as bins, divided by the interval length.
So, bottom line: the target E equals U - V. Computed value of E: 14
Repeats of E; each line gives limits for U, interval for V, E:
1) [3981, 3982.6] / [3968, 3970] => 40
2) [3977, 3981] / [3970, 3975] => 23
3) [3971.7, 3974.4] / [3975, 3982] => -18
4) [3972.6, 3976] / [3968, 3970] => 23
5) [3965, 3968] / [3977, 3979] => -32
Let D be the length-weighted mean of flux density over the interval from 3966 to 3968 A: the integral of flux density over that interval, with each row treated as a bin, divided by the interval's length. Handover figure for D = 10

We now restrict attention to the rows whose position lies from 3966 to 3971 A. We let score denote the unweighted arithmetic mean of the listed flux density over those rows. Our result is 9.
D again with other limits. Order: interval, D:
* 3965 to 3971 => 12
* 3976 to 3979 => 44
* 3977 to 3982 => 48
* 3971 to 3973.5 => 24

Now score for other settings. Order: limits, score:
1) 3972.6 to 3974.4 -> 27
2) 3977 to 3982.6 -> 48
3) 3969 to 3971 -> 11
